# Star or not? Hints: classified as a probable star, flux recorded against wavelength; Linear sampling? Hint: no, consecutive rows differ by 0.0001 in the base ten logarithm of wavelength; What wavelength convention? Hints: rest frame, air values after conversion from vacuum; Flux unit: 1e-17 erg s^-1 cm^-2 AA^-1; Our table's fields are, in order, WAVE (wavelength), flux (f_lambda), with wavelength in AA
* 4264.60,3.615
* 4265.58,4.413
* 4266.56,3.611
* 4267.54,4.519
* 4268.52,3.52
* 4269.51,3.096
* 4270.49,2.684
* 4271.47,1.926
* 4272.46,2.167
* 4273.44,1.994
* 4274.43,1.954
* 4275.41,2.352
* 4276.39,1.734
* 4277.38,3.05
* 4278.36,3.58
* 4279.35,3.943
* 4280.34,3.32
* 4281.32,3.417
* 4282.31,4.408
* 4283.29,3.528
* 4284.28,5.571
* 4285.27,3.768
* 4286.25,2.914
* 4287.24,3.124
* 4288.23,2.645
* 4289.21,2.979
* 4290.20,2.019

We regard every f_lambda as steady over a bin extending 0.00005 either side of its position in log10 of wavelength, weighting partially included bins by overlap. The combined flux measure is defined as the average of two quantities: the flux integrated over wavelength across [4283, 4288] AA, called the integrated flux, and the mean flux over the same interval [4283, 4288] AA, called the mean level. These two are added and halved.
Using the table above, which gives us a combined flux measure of 11.2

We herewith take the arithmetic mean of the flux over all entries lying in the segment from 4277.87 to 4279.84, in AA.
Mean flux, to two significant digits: 3.8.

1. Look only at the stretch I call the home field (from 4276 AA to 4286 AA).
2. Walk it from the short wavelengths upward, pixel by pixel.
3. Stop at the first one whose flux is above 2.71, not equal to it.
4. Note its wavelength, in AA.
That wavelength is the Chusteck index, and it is 4277.38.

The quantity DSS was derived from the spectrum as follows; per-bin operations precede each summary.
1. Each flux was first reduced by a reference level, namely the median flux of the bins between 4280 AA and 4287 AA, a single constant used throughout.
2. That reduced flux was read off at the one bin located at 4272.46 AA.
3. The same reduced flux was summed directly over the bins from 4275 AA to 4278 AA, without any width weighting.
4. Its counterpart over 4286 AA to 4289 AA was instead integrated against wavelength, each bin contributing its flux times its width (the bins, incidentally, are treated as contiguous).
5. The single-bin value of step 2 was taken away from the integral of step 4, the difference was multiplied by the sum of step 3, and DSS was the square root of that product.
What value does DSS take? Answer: 1.3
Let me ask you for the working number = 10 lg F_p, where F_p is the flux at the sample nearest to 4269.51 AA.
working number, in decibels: 4.9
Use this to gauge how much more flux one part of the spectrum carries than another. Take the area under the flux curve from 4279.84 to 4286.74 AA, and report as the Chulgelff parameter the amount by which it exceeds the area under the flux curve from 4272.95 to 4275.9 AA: 20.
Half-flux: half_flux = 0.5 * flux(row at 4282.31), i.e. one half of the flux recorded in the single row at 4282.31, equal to 2.20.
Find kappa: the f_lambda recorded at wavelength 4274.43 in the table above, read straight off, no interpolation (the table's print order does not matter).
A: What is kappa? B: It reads 1.954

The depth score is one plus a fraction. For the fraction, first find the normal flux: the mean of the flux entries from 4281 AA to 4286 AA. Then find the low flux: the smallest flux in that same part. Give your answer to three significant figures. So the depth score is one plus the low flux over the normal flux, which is 1.83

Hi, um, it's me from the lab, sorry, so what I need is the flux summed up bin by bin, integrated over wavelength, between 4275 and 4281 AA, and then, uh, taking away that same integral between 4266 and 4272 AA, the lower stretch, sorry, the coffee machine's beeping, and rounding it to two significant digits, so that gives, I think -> -1.3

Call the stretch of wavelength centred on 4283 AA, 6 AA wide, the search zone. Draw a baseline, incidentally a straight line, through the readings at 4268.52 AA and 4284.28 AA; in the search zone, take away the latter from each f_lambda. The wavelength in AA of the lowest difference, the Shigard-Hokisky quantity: 4285.27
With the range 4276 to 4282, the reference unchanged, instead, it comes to 4276.39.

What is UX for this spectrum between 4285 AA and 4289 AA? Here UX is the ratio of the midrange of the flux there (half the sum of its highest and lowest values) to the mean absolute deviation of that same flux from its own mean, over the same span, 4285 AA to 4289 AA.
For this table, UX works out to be 9.6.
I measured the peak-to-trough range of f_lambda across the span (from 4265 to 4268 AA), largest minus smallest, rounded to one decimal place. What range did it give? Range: 0.9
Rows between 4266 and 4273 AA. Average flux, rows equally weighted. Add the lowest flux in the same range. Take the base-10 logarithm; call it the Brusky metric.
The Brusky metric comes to 0.70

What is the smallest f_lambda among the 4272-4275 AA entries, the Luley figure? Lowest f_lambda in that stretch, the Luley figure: 1.954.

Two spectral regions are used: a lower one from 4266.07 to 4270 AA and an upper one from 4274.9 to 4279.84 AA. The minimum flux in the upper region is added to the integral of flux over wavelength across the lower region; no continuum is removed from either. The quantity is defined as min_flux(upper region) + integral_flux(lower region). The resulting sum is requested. 16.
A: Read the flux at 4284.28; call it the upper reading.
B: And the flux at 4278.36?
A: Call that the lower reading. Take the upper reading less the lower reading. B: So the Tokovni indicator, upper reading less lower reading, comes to 2.0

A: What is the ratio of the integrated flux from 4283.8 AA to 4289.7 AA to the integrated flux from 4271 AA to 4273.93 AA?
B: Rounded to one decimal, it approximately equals 3.5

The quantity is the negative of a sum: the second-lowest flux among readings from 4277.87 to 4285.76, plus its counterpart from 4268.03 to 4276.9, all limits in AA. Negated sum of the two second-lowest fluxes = -5.3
